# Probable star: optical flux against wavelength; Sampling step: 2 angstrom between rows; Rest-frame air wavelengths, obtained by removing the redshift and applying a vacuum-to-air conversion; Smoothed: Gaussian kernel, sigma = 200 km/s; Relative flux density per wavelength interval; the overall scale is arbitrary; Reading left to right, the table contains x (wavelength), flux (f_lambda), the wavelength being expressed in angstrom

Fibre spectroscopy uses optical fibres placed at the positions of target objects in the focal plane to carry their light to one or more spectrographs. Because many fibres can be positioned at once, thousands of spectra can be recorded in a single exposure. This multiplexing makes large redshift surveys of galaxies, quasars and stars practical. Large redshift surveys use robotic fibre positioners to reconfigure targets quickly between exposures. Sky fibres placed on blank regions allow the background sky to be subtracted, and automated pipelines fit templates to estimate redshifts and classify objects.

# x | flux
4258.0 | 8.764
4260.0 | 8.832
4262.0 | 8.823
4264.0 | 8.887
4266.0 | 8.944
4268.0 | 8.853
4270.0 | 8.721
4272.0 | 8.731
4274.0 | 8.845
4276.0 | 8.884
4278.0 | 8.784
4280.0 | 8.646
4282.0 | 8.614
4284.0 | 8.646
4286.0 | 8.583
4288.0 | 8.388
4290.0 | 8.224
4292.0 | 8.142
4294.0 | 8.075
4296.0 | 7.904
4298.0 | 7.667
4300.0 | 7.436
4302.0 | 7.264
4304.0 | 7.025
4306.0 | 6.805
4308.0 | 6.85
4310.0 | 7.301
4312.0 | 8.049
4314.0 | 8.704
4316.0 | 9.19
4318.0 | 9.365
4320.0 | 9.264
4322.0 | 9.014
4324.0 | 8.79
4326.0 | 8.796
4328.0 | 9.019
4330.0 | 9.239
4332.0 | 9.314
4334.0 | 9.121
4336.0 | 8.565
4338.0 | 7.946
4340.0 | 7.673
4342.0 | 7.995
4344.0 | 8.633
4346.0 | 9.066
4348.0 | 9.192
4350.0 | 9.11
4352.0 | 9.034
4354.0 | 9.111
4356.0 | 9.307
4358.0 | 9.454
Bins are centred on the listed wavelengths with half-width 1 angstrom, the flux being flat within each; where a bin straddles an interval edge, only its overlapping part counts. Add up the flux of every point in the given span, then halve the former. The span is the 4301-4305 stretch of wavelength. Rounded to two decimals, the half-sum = 7.14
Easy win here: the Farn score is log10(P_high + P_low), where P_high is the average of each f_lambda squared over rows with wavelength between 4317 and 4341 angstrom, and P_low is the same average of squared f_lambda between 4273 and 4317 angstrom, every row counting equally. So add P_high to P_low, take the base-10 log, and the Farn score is 2.16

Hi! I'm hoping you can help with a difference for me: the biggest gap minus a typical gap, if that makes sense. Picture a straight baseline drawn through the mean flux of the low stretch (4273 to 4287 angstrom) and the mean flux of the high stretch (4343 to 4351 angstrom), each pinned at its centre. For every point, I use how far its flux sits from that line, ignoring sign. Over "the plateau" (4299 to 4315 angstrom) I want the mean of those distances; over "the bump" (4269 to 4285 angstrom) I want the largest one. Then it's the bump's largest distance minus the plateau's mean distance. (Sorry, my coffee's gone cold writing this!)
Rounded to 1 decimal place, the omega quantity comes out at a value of -1.2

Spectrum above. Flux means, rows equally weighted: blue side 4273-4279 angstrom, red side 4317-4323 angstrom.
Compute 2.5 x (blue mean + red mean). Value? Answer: 45.1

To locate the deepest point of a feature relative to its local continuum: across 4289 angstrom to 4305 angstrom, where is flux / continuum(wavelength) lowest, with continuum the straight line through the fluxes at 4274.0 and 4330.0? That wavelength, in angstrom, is 4304.0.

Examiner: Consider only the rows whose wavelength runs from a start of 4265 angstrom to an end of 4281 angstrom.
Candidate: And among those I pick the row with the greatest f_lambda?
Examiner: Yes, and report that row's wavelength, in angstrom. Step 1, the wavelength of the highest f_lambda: 4266.0 angstrom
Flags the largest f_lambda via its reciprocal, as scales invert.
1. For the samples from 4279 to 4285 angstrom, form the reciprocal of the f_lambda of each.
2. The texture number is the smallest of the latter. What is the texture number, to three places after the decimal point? 0.116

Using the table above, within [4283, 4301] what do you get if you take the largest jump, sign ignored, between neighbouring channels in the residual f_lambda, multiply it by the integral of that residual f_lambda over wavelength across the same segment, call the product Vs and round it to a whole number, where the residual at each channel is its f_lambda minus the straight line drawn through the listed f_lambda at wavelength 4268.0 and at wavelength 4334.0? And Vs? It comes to -4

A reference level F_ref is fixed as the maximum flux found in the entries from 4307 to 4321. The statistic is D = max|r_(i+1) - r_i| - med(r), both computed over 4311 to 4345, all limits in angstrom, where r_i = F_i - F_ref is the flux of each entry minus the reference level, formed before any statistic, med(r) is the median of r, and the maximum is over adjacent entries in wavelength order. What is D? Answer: 1.2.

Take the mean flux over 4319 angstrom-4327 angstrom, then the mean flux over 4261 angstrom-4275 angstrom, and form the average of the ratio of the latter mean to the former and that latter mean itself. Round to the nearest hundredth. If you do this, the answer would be 4.91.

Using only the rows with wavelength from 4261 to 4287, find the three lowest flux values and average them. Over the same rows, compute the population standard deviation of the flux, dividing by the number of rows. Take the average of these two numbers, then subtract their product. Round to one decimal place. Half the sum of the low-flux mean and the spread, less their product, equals 3.4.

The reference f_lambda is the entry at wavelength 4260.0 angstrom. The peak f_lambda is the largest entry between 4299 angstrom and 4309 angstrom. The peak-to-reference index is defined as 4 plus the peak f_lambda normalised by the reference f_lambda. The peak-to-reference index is 4.84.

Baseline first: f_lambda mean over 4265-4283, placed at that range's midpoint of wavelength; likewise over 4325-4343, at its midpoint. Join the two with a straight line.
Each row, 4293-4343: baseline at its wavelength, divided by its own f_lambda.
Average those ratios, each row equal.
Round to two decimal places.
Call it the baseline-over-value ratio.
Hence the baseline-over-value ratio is 1.06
